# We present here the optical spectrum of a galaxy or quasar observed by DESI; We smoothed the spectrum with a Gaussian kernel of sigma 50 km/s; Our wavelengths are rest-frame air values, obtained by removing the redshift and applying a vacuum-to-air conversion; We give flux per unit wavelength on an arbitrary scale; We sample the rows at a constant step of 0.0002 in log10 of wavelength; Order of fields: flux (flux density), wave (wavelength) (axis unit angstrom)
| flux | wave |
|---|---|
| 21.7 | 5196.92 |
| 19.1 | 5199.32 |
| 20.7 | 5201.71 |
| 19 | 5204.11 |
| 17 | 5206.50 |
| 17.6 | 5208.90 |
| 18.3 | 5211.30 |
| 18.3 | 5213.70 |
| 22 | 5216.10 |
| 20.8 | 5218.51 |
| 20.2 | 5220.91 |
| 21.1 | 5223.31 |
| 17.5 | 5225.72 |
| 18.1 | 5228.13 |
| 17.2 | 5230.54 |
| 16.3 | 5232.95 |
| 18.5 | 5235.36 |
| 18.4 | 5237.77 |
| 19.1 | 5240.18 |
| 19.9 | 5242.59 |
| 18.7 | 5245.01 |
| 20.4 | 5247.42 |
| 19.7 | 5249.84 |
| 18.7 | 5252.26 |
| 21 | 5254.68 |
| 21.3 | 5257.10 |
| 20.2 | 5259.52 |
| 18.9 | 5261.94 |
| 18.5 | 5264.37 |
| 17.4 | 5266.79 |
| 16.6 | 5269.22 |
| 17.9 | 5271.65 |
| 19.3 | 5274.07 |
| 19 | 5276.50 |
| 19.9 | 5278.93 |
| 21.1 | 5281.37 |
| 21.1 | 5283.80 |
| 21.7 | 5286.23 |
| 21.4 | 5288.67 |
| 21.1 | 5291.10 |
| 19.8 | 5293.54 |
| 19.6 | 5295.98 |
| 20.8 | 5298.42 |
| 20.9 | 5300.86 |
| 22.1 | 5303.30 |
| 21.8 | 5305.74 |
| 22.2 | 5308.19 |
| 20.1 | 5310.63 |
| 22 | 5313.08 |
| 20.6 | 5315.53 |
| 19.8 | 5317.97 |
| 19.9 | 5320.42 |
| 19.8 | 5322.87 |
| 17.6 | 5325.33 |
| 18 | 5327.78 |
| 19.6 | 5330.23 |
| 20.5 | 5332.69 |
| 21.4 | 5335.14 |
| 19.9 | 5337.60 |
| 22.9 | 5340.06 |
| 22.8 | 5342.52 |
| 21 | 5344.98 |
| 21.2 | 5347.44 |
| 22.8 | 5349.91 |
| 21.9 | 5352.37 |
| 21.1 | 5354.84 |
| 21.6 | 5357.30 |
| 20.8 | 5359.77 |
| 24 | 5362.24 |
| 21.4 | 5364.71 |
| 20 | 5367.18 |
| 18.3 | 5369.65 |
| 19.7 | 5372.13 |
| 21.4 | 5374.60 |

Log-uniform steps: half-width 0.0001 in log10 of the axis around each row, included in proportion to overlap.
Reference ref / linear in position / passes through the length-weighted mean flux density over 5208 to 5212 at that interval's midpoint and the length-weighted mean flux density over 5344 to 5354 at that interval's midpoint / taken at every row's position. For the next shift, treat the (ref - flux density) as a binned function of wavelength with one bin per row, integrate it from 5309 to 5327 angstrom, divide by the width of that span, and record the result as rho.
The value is 0.9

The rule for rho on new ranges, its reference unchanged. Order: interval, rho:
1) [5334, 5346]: -0.1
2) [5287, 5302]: -0.4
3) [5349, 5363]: -0.1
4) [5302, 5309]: -1.5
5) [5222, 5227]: -1.0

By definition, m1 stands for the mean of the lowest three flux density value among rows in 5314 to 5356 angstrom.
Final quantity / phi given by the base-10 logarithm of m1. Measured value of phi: 1.26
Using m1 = 18.4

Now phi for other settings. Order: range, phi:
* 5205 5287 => 1.22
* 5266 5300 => 1.24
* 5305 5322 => 1.30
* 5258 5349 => 1.24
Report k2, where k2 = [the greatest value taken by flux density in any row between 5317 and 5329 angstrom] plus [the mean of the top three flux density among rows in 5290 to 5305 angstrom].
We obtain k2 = 41.3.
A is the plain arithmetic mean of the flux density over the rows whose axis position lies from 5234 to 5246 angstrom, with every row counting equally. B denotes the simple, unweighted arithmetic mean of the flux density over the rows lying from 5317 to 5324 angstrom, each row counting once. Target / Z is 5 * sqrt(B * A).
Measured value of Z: 96.9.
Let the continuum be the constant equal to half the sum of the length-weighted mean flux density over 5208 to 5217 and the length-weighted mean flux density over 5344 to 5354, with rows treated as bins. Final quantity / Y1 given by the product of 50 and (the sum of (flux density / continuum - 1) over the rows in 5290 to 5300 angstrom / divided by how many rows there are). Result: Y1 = -0.1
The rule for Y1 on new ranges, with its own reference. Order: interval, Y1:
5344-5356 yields 3.1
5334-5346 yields 3.1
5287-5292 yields 2.2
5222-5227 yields -2.6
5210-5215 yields -5.0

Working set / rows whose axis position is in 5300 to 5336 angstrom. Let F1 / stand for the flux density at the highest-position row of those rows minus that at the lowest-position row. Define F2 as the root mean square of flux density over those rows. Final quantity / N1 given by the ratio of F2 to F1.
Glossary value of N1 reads 41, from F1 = 0.5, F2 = 20.5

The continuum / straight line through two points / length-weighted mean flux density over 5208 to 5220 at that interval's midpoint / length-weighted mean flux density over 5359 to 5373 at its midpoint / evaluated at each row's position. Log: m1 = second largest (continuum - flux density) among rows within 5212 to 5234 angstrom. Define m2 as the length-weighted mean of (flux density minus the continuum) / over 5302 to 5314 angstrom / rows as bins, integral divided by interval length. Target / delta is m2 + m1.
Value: 3.8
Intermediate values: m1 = 2.4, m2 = 1.4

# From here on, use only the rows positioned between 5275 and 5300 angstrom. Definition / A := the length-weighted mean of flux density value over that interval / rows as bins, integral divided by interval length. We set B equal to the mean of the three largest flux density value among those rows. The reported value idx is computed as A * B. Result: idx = 439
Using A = 20.5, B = 21.4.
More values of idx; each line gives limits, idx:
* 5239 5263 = 414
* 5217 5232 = 396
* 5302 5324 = 463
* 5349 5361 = 478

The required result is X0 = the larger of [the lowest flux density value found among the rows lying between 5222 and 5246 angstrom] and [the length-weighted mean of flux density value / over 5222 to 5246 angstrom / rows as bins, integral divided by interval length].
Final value 18.5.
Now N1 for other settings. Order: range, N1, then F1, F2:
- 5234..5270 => -10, -1.9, 19.2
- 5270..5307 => 5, 3.9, 20.5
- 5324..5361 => 7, 3.2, 20.9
